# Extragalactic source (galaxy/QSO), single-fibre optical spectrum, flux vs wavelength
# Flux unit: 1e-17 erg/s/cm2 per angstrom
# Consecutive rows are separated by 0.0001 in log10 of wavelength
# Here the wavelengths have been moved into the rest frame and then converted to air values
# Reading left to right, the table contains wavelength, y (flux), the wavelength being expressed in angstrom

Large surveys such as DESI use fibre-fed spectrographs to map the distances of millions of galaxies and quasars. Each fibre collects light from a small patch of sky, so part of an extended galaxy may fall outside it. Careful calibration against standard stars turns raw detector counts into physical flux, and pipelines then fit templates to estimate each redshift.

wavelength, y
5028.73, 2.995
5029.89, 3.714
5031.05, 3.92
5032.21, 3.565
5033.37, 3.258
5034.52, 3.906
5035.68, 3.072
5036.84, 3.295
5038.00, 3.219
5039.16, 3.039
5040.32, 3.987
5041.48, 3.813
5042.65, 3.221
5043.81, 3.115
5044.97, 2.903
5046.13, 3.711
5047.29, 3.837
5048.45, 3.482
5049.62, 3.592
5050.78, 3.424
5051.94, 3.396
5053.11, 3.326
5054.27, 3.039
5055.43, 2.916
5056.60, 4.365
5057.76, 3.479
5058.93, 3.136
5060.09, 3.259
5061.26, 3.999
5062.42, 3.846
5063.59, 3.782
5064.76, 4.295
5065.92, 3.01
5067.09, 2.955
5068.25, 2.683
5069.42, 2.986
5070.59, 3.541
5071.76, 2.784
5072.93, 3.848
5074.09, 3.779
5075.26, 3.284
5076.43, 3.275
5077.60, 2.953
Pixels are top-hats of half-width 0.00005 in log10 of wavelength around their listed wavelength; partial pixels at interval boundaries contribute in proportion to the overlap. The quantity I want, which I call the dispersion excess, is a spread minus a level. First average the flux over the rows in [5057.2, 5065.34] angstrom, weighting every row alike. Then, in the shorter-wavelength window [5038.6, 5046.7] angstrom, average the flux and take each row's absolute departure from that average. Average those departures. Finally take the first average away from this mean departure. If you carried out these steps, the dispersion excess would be -3.31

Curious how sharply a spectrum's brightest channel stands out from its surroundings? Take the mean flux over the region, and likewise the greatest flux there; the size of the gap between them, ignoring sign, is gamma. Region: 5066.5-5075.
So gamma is 0.62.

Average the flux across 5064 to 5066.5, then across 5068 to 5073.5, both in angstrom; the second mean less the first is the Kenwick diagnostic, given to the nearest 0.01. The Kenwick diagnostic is -0.48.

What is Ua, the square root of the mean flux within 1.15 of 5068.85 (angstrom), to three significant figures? 1.68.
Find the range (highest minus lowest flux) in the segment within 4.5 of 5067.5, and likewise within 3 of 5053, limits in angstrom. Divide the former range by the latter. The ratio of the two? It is 3.2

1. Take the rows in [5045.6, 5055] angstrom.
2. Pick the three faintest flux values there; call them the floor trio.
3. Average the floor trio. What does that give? 3.25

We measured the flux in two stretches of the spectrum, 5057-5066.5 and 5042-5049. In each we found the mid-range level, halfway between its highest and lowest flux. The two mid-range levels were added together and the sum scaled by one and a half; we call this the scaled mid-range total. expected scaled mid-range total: 10.5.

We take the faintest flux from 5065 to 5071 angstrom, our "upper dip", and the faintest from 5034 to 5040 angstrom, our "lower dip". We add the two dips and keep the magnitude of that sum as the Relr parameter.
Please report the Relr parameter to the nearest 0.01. 5.72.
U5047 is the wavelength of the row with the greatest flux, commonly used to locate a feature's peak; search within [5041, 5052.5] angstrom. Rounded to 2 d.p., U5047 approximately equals 5047.29 angstrom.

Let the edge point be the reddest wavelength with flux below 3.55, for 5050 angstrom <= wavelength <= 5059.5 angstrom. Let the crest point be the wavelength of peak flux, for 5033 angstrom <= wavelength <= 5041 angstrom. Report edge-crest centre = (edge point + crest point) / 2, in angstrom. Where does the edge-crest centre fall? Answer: 5049.6 angstrom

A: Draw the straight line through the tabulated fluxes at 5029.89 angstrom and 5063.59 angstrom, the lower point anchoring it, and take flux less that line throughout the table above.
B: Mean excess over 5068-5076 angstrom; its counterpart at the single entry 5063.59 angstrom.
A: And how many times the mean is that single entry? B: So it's 0.00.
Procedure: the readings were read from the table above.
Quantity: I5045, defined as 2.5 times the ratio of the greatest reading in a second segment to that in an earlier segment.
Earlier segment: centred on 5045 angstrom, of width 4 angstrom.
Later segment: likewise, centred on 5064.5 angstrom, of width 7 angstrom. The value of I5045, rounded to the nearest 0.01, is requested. 2.89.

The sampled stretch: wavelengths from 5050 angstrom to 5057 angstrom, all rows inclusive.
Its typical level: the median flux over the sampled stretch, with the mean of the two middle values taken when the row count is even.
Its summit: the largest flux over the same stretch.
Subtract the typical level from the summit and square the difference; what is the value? 1.01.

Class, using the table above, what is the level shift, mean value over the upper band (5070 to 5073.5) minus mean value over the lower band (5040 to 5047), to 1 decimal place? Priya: -0.1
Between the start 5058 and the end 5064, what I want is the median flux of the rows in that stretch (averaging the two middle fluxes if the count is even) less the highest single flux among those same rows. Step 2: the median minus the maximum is -0.2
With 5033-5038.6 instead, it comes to -0.6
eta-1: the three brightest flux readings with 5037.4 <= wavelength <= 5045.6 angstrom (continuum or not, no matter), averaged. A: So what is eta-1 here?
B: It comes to 3.67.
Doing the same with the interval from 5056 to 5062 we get 3.95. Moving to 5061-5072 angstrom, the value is 4.05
